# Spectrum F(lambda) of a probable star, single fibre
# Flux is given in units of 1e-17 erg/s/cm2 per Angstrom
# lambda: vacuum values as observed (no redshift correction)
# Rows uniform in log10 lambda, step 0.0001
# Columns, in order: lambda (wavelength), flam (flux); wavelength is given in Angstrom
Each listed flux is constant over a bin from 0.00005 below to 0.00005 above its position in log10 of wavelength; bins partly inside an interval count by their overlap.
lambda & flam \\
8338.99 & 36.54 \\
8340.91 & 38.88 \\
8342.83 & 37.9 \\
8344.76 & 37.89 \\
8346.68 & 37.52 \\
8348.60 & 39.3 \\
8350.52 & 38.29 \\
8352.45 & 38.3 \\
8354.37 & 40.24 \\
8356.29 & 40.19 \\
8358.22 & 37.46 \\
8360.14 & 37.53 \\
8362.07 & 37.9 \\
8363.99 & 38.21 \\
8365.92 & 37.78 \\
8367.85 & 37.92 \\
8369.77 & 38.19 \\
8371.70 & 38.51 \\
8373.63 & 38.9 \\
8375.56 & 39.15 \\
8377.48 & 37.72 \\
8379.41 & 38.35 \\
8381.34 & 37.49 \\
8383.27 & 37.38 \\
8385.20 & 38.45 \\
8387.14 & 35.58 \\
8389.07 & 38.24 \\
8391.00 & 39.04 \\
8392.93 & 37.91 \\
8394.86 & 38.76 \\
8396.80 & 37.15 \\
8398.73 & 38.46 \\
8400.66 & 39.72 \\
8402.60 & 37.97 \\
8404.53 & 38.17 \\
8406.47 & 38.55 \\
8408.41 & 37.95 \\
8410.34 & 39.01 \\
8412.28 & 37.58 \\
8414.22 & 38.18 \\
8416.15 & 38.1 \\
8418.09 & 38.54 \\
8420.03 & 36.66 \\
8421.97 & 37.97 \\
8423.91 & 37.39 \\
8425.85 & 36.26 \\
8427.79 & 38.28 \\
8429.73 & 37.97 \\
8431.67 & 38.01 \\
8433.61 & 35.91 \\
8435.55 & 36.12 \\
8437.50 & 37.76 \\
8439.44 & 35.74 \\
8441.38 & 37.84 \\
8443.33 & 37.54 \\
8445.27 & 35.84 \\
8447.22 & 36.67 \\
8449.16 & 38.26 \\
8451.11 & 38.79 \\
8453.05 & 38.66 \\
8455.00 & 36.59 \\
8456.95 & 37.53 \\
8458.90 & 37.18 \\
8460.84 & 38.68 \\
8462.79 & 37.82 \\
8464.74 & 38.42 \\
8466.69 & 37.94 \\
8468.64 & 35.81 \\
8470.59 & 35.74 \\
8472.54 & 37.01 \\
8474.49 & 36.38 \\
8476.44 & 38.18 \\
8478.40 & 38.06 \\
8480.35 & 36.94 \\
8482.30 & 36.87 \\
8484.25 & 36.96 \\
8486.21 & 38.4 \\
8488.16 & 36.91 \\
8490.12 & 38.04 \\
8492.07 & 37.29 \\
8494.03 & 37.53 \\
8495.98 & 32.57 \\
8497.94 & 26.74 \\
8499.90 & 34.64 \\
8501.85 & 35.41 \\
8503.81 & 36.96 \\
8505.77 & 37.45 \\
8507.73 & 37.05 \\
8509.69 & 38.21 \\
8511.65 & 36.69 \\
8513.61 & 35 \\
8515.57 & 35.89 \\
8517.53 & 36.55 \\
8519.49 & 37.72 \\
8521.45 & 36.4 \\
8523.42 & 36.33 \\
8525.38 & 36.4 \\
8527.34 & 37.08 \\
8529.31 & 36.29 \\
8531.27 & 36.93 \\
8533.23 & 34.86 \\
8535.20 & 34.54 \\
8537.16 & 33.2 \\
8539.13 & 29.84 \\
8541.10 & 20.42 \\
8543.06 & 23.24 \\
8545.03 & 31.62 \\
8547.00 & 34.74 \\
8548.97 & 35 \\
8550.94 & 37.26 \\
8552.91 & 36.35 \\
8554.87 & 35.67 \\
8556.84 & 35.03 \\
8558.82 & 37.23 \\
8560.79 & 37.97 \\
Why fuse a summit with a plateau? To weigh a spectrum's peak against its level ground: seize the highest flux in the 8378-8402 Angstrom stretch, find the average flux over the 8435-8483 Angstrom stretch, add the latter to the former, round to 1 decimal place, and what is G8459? 77.0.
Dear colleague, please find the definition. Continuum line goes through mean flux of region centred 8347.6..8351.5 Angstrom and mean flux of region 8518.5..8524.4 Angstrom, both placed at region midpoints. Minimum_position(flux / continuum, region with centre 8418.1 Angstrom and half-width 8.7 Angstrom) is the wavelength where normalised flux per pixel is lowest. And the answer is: 8425.85 Angstrom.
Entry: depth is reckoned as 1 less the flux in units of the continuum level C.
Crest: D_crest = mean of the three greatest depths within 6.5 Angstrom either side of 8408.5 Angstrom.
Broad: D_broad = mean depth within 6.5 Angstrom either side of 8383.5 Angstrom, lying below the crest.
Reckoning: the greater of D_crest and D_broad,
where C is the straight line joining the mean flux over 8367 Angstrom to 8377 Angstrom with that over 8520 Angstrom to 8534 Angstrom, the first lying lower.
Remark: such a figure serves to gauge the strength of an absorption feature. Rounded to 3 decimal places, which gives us 0.020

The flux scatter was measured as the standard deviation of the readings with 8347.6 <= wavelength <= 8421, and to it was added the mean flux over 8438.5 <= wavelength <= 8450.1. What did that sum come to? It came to 37.9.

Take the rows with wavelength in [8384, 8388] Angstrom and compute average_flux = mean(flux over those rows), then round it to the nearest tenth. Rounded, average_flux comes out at 37.0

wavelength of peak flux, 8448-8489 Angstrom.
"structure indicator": 8451.11 Angstrom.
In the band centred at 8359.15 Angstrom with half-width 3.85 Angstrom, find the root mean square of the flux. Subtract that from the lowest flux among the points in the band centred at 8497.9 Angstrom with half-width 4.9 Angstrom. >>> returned -11.5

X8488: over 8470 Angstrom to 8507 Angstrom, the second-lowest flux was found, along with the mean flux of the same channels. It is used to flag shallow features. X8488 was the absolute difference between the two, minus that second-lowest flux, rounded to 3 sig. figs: -28.9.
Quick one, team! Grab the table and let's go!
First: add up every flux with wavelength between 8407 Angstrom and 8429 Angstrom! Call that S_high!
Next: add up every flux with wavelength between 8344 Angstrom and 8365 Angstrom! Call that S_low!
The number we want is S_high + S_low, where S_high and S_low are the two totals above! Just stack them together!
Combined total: 839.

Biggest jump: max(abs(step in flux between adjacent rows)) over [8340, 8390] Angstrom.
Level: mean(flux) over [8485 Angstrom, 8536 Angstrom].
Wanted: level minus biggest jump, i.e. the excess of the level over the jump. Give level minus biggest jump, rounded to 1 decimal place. 33.2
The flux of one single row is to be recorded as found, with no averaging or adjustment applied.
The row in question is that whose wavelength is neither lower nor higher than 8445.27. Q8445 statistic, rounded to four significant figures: 35.84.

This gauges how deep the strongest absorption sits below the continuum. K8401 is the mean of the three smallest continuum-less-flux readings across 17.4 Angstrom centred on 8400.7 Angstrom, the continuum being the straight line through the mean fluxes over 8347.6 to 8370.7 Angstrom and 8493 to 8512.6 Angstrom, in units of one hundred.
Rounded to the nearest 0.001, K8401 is -0.015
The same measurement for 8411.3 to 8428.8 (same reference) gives -0.012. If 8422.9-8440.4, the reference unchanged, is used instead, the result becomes -0.012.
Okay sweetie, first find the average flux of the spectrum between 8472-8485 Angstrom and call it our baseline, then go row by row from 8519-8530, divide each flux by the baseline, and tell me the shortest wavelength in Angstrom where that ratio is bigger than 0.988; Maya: 8519.49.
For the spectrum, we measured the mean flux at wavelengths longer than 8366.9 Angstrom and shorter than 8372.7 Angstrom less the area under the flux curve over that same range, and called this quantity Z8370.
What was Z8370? -183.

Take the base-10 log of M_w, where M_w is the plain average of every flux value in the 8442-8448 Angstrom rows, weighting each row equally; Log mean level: 1.56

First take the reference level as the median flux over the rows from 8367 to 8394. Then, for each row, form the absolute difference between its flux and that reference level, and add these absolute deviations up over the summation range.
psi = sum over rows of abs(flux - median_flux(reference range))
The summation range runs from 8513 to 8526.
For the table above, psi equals 13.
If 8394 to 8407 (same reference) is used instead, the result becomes 4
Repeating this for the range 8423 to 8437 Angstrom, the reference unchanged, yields 8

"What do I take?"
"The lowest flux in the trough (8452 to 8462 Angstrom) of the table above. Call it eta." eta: 36.59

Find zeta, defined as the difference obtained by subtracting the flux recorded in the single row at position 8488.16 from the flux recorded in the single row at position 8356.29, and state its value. 3.3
